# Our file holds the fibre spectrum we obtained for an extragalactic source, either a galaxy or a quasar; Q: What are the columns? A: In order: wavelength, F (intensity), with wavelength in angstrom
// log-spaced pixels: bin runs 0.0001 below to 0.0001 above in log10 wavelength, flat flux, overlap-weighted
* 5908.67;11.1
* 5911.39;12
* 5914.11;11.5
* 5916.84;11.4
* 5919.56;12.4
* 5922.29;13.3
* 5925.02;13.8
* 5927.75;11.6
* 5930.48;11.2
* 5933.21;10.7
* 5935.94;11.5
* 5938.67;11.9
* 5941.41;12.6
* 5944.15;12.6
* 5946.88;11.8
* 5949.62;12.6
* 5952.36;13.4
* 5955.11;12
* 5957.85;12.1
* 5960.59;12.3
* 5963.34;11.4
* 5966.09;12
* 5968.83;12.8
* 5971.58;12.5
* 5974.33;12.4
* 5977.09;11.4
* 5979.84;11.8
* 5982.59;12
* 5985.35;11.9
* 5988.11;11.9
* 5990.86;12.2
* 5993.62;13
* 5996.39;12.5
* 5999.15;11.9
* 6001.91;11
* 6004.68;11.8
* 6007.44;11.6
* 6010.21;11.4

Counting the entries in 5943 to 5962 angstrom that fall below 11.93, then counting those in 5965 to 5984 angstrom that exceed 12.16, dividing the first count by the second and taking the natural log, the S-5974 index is -1.1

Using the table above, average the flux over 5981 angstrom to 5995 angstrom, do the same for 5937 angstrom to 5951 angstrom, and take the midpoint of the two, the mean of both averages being 12.2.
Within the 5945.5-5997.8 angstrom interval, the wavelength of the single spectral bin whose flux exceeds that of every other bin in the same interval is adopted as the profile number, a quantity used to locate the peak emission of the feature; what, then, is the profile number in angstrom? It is 5952.36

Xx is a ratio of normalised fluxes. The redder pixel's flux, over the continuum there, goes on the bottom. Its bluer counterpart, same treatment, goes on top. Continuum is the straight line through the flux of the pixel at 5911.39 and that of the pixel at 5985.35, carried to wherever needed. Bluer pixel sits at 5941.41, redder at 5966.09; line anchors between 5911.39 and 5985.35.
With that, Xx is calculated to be 1.05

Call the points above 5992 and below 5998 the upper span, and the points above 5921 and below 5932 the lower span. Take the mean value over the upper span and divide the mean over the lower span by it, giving 0.98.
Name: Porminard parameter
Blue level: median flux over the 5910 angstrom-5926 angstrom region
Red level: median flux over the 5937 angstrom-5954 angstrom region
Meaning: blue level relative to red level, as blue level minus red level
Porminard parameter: -0.40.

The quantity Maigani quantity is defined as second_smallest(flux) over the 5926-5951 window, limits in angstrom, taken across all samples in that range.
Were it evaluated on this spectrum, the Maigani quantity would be 11.2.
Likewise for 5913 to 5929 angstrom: 11.5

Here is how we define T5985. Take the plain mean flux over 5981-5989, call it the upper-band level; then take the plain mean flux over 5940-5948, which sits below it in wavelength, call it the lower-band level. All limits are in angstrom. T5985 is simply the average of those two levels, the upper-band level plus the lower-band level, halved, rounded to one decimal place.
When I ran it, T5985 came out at 12.1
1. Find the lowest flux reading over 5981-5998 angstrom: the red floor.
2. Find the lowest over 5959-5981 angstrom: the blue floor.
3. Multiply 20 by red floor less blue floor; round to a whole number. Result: 10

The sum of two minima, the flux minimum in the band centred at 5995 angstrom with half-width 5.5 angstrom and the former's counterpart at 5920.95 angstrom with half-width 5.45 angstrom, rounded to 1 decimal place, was 23.3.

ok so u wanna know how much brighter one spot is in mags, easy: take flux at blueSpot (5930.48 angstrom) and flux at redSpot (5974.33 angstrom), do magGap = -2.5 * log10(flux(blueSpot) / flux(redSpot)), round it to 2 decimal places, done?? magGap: 0.11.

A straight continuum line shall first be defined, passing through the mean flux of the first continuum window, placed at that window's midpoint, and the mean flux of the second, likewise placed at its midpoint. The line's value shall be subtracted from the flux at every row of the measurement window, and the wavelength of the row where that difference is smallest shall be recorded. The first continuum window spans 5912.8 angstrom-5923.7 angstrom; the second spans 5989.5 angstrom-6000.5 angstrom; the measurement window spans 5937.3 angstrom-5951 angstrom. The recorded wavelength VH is 5946.88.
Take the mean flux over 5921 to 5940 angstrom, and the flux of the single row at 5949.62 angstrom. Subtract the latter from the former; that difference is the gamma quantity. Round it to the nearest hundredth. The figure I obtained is -0.60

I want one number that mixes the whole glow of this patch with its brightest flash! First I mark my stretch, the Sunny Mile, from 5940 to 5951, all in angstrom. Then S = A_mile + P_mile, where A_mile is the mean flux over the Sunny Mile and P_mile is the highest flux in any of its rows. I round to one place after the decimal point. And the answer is 25.0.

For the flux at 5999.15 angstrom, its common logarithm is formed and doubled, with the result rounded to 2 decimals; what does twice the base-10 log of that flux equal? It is 2.15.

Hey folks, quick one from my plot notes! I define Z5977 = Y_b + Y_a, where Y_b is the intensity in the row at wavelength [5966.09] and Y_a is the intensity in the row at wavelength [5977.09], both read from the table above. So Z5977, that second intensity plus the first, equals 23.4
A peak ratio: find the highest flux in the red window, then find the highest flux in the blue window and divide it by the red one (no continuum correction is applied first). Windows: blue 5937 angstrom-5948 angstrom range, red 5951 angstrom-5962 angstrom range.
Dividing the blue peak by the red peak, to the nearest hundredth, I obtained 0.94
